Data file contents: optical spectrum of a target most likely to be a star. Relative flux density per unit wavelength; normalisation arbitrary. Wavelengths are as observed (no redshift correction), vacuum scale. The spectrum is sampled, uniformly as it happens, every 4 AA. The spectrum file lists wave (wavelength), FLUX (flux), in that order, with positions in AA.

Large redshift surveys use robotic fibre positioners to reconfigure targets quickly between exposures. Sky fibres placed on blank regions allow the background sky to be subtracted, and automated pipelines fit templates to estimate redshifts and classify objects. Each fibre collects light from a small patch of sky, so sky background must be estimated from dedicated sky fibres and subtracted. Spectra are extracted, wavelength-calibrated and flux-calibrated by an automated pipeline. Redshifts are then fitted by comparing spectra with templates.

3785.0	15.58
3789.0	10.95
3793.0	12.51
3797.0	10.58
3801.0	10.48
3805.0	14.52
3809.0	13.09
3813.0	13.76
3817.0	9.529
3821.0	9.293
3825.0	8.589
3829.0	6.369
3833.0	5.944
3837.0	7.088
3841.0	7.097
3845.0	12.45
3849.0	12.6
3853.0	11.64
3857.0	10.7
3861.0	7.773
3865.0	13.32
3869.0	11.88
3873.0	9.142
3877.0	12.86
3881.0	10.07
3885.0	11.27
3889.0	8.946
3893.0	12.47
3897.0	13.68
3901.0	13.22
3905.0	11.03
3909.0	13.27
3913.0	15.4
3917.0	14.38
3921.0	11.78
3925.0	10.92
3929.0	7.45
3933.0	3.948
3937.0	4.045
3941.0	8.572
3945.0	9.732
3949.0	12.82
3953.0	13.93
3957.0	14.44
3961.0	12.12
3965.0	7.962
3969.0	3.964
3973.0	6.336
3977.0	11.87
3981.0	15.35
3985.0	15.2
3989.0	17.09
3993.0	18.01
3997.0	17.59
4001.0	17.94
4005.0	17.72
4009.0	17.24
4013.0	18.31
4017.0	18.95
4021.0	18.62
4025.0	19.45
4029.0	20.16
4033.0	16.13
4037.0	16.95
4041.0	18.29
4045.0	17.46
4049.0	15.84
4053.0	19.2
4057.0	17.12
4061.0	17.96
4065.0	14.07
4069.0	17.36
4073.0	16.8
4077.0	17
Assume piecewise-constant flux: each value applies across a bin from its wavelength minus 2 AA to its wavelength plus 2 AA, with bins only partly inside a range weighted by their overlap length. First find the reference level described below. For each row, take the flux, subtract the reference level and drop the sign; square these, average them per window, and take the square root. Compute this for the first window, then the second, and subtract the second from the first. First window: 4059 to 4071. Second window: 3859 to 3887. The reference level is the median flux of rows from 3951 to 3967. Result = 1.0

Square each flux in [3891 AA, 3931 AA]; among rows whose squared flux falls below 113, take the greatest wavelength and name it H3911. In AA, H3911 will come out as 3929.0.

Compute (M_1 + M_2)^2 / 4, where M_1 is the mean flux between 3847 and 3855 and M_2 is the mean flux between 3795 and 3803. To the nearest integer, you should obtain 128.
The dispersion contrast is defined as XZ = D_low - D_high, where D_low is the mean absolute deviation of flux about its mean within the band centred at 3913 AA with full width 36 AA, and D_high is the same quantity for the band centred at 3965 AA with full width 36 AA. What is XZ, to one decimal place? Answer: -1.4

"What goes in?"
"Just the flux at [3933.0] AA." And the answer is 3.948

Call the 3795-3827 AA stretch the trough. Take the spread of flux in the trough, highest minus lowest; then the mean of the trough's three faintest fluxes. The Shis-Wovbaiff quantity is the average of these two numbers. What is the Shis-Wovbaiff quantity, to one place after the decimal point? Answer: 7.5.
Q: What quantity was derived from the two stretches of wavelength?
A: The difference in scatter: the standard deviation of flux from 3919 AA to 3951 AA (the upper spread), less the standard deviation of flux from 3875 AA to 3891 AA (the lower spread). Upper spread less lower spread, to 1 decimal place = 1.7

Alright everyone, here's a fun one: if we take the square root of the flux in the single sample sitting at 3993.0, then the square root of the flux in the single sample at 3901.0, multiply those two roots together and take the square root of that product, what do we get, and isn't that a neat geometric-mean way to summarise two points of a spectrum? 3.9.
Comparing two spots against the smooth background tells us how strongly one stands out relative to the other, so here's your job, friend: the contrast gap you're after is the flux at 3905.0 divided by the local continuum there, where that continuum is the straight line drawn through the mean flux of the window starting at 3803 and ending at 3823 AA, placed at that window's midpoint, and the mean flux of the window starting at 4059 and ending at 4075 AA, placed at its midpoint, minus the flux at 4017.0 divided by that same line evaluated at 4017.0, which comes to -0.4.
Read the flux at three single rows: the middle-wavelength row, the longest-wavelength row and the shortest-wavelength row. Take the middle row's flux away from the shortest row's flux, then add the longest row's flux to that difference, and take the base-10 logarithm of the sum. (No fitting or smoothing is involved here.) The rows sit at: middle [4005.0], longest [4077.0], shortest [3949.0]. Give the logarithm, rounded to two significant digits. 1.1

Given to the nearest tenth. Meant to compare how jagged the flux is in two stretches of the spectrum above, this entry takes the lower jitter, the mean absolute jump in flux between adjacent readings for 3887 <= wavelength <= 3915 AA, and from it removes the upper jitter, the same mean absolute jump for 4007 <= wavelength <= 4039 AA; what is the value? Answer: 0.8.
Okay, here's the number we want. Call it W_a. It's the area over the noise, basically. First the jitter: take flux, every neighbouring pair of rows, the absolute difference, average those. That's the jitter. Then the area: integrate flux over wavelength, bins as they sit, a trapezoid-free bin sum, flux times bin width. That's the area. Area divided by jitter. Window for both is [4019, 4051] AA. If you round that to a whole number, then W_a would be 393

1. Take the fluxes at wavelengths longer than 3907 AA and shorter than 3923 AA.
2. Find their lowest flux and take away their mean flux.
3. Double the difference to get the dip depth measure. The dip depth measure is -3.9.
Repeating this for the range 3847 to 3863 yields -5.8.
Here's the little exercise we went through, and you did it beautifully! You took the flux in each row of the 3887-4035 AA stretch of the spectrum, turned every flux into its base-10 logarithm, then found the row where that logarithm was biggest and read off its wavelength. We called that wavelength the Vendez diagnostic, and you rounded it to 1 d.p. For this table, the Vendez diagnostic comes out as 4029.0 AA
